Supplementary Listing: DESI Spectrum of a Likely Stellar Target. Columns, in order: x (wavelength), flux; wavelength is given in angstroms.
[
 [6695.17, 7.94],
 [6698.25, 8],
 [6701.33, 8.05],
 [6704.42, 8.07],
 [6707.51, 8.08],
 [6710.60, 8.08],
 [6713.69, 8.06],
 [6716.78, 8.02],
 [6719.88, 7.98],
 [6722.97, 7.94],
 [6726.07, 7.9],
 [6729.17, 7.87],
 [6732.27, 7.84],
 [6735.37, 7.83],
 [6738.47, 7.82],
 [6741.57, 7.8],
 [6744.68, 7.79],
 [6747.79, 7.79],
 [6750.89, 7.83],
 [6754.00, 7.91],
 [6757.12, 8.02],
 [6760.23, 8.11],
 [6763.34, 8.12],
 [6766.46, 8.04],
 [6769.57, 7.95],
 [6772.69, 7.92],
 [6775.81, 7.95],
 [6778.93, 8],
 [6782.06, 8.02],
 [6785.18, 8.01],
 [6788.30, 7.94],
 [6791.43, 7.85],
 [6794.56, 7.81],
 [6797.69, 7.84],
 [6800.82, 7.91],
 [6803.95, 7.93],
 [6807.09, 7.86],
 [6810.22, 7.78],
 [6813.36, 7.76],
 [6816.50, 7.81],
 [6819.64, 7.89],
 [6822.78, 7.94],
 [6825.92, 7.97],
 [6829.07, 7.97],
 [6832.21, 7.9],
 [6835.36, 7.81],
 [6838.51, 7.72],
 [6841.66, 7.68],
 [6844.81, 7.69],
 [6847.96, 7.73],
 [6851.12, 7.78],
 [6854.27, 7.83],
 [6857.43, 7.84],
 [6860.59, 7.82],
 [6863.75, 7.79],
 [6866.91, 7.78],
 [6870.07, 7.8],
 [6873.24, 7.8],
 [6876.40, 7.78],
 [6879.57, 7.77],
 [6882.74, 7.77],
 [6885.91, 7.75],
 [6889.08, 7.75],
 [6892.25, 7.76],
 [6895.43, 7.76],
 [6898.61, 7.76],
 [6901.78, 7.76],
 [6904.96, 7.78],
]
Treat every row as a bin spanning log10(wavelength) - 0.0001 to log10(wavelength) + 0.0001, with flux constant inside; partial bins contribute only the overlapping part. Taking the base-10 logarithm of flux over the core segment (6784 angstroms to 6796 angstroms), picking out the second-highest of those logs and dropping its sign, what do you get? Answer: 0.900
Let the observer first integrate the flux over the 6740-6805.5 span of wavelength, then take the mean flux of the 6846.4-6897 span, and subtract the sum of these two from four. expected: -523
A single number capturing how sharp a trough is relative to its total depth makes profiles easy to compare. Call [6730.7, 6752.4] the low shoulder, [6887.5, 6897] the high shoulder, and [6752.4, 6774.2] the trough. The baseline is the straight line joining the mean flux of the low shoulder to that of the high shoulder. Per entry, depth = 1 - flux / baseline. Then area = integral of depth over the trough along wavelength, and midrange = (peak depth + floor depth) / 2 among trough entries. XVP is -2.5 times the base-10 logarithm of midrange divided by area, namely 3.33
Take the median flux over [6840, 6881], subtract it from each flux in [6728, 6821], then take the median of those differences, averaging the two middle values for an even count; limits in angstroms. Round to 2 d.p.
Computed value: 0.10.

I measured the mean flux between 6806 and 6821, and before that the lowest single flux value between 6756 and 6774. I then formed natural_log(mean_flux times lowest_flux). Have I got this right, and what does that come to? 4.13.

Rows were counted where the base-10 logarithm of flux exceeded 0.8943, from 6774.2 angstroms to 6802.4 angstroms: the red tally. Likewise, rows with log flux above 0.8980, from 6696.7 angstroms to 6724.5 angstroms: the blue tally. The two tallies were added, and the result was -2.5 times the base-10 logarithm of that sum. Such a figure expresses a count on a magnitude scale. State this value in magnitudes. -3.1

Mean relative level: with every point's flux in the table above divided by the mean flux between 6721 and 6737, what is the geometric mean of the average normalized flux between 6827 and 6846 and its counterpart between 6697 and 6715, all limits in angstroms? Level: 1.006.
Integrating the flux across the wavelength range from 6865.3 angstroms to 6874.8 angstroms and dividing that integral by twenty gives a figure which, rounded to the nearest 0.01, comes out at 3.70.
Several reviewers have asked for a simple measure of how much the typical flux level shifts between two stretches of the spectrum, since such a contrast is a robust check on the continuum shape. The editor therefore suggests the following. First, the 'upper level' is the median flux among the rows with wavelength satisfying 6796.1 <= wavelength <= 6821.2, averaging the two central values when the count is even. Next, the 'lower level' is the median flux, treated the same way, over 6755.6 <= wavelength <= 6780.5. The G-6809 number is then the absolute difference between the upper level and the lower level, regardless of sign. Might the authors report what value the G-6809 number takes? 0.16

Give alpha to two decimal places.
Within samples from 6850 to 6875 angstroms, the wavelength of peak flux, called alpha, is 6857.43 angstroms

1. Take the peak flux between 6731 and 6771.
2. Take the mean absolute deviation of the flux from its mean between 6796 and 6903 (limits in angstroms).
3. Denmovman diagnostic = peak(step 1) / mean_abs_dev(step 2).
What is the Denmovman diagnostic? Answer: 138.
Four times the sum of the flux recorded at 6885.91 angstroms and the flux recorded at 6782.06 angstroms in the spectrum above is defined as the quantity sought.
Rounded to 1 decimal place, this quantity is 63.1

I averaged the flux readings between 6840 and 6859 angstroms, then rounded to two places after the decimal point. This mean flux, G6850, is 7.76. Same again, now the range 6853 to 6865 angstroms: 7.82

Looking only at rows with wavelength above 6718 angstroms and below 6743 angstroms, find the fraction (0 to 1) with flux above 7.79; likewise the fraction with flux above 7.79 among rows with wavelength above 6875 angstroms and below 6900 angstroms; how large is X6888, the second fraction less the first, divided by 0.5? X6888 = -2.0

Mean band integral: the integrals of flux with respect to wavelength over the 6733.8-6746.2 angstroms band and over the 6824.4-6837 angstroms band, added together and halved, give 98.3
